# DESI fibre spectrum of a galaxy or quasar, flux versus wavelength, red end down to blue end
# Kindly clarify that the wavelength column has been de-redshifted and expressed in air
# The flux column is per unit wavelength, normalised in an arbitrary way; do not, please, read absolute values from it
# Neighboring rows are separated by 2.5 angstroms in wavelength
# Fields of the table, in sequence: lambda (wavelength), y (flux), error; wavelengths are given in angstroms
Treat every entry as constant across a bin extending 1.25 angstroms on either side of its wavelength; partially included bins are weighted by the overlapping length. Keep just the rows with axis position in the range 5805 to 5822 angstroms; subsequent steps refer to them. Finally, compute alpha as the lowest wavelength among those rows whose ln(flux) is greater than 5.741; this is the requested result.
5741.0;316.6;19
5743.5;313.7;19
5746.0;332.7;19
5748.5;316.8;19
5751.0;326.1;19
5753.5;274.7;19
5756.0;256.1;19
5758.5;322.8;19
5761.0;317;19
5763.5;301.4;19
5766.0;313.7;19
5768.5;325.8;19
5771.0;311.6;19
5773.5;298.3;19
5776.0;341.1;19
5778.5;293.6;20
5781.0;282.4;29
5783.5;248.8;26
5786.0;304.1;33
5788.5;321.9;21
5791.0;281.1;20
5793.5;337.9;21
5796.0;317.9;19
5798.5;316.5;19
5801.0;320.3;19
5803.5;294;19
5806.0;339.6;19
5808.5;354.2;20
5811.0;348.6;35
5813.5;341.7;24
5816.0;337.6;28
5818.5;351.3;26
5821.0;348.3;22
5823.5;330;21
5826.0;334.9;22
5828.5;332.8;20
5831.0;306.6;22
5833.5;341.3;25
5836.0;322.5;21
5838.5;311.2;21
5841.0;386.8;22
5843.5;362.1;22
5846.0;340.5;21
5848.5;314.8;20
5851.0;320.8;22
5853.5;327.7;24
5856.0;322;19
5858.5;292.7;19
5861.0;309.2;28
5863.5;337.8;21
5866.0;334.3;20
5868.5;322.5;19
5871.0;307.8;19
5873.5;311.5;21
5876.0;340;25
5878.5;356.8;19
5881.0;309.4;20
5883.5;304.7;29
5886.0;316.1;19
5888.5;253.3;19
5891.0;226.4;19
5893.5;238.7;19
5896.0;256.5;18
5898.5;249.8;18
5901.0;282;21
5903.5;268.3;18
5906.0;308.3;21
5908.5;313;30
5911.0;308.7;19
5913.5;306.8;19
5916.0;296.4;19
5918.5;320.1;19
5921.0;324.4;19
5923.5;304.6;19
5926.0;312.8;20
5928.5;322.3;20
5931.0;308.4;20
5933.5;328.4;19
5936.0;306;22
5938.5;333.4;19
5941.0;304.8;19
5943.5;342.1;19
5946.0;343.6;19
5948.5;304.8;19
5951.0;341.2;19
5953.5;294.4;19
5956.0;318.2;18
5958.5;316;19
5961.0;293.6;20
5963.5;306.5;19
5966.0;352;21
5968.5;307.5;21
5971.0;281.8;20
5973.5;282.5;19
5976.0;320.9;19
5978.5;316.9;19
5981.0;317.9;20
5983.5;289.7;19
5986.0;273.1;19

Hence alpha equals 5806.0 angstroms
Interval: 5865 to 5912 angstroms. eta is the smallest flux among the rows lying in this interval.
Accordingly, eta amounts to 226.4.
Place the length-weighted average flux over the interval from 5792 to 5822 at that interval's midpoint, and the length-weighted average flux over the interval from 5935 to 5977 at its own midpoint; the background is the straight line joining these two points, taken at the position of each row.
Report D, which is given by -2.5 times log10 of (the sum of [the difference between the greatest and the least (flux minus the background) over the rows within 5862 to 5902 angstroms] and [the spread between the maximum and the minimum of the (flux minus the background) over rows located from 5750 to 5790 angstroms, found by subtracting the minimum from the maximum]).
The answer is -5.9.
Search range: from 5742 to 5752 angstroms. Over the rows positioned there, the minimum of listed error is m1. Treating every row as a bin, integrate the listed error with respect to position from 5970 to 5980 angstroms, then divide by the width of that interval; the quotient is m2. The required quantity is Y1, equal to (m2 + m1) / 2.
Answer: 19.1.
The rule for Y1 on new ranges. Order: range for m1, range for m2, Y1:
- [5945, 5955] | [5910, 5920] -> 19.0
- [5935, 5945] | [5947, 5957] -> 18.9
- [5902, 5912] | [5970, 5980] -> 18.6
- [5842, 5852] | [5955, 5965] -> 19.5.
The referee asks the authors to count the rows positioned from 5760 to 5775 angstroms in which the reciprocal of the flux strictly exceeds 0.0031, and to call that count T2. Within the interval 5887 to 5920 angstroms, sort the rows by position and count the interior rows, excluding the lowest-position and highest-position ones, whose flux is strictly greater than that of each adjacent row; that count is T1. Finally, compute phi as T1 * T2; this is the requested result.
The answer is 15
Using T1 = 3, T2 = 5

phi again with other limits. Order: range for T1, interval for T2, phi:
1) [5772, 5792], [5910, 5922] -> 8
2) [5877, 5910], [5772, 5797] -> 24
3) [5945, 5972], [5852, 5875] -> 18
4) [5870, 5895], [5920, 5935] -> 8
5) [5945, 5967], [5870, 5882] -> 6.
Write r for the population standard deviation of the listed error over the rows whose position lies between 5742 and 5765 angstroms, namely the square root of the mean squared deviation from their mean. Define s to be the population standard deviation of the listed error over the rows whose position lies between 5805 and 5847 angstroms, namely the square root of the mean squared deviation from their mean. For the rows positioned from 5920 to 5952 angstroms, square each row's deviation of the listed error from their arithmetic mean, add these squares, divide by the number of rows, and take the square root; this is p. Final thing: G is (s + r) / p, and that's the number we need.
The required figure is 4.4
